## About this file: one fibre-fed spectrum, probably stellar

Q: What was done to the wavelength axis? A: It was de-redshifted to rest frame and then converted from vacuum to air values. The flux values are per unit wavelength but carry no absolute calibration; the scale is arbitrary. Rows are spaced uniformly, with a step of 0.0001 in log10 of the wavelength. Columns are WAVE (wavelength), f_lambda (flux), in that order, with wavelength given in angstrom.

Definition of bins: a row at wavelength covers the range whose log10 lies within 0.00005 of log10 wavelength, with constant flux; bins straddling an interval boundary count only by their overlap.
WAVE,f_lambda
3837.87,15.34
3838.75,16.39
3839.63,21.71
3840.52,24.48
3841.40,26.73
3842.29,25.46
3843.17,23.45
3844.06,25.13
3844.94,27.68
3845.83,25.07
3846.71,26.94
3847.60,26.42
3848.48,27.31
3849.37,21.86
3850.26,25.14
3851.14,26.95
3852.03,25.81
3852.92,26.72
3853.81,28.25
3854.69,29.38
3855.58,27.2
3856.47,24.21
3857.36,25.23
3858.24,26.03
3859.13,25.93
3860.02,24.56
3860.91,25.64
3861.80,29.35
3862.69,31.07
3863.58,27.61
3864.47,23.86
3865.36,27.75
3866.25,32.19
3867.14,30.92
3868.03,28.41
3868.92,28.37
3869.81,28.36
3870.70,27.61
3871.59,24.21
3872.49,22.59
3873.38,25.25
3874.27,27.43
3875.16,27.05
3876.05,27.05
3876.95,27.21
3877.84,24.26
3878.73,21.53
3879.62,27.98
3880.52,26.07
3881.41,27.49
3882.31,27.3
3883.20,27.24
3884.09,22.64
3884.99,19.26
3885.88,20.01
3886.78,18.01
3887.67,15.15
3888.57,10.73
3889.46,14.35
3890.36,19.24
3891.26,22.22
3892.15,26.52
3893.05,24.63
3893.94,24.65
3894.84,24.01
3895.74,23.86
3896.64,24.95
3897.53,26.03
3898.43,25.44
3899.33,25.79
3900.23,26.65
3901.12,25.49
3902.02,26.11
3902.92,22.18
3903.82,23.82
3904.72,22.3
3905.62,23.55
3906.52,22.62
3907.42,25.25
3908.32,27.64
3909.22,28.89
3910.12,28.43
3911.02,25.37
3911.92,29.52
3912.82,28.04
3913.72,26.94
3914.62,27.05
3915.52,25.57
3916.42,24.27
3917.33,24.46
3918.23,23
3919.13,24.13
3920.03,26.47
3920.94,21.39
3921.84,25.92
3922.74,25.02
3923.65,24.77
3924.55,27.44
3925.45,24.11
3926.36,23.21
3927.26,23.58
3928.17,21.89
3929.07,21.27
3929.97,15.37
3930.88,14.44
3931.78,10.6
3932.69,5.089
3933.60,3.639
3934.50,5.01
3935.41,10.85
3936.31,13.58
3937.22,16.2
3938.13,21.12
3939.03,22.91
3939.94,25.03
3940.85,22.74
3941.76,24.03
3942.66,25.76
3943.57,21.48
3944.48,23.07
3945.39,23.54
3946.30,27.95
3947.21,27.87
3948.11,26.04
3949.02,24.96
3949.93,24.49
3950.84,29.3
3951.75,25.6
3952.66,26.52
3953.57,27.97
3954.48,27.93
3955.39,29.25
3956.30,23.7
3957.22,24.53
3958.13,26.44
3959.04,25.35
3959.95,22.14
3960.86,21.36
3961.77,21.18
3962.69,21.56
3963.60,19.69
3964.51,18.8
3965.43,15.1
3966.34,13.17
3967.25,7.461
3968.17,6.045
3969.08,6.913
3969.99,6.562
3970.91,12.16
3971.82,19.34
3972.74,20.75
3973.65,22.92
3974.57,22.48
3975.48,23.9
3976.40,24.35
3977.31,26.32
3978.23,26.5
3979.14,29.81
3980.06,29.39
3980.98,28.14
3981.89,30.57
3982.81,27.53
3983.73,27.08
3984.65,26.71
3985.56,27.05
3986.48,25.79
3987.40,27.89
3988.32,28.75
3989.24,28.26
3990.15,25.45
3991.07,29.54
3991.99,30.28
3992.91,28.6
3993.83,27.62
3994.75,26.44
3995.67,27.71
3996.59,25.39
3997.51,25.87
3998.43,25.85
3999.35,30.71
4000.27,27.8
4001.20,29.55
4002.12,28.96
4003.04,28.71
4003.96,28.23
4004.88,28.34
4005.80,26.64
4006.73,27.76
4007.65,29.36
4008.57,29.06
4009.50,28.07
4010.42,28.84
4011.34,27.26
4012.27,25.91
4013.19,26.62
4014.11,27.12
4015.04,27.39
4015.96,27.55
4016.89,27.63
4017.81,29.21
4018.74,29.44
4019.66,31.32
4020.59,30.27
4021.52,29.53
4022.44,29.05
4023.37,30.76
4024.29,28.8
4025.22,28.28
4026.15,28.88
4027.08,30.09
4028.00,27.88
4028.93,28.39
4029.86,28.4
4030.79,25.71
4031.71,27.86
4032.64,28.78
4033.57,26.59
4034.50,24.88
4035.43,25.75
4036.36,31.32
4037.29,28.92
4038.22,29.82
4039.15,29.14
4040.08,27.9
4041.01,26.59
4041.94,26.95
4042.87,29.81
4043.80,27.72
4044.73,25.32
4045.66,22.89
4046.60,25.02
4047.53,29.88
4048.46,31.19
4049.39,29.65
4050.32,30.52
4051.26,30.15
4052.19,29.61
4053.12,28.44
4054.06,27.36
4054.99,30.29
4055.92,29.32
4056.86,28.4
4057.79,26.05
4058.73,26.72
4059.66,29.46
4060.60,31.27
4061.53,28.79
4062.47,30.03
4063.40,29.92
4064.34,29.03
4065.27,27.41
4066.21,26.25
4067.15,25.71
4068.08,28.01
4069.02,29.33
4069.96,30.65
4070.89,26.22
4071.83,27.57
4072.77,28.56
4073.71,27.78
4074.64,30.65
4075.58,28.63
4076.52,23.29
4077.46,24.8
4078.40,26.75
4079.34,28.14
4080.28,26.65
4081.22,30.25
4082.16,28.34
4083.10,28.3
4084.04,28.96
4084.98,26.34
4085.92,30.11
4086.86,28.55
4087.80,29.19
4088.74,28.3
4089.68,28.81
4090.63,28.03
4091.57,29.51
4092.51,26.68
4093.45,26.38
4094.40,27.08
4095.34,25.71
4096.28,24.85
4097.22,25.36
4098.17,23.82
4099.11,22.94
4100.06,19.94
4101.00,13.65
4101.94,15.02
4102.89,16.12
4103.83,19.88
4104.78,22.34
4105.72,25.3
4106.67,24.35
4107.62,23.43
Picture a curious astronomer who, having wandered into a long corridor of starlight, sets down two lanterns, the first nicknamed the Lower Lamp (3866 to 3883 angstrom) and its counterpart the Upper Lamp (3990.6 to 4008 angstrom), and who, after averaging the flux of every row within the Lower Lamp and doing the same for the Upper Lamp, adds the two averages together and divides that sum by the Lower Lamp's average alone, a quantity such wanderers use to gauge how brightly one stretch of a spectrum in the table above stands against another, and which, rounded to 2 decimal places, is 2.04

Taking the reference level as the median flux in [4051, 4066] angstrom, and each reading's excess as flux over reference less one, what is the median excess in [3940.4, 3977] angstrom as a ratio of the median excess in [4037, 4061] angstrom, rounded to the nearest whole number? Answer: 40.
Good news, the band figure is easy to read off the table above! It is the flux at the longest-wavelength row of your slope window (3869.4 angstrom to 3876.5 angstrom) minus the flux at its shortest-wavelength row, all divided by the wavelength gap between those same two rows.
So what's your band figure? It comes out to -0.2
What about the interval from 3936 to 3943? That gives 1.9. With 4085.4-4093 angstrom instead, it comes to -0.5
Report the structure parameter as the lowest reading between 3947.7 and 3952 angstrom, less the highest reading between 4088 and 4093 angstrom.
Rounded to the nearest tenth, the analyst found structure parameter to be -5.0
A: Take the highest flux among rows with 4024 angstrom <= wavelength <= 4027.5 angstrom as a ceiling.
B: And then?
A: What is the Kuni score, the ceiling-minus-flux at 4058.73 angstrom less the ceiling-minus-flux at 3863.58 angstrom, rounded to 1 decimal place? 0.9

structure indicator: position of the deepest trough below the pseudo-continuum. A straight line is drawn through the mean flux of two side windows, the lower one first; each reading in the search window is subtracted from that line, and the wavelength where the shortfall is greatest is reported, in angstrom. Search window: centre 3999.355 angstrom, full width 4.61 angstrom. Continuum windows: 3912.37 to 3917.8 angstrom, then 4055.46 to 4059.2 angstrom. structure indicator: 3998.43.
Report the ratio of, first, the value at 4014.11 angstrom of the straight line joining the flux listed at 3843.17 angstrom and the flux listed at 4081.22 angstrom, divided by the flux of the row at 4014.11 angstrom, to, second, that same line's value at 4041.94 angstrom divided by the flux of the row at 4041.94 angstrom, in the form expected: 0.97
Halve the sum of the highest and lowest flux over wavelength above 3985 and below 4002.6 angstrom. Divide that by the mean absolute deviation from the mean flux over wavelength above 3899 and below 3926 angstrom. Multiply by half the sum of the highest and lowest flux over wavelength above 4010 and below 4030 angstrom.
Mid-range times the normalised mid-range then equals 484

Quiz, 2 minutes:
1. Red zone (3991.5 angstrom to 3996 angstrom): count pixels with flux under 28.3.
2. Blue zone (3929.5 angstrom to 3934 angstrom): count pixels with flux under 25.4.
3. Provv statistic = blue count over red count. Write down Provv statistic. 1.7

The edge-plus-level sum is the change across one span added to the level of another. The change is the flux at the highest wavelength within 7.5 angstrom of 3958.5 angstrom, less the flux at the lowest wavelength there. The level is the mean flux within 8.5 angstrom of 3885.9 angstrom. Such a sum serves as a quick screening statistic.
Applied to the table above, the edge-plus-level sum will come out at 11.6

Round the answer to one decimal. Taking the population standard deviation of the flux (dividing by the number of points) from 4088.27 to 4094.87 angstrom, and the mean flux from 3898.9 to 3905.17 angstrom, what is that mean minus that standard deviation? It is 23.5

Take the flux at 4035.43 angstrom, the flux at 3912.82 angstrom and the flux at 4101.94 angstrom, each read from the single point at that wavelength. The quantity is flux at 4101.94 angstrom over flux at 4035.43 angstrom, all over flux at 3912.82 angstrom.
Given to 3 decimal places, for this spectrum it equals 0.021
